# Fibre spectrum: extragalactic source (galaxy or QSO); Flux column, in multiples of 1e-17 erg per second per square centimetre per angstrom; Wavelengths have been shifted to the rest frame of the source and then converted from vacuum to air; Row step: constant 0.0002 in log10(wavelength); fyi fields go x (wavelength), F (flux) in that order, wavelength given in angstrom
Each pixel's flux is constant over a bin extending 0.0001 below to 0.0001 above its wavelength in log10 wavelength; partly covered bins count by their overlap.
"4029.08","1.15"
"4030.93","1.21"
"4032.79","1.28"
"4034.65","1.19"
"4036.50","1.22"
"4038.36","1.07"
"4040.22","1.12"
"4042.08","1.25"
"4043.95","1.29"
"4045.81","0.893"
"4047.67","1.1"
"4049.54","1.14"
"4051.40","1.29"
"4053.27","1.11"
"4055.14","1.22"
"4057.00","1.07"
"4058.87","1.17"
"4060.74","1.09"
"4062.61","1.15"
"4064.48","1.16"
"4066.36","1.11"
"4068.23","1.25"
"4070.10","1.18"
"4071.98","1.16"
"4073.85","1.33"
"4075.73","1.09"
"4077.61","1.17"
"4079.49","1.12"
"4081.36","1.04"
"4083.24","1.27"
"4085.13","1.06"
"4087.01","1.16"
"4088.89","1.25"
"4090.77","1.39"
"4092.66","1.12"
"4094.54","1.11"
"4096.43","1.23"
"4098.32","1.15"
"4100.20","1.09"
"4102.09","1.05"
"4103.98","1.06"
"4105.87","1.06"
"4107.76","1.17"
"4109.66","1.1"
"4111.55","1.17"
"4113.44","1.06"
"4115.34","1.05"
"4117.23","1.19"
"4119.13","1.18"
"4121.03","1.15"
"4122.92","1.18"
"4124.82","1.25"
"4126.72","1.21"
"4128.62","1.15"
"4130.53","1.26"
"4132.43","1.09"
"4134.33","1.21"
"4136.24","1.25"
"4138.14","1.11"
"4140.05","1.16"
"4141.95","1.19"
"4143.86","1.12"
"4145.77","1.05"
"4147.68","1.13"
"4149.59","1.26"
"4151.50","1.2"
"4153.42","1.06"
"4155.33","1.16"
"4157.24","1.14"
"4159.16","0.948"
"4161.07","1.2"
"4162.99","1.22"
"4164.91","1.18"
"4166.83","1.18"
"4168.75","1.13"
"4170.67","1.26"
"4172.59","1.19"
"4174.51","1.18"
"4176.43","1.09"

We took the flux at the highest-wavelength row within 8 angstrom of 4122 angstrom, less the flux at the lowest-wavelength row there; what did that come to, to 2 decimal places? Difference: 0.10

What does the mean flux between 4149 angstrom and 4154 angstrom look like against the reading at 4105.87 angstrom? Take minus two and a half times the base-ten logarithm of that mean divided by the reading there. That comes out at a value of -0.11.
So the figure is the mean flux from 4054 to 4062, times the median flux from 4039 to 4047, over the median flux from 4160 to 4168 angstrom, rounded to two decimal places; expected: 1.13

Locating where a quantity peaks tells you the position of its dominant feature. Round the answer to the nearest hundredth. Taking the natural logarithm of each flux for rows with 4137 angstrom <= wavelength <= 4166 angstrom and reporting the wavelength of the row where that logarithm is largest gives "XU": 4149.59 angstrom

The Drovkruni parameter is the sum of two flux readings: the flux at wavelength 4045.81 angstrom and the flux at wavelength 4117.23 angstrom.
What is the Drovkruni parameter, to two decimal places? 2.08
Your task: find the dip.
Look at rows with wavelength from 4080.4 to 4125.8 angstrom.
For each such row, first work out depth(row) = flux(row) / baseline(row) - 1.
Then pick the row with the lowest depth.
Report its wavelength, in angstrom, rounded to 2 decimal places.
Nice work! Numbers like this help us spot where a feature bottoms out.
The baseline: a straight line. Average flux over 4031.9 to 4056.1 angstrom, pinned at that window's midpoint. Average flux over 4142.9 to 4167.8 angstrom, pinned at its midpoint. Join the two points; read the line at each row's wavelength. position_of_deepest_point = 4081.36 angstrom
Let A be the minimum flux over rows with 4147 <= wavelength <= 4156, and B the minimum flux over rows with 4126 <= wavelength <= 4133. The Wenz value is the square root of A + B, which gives 1.47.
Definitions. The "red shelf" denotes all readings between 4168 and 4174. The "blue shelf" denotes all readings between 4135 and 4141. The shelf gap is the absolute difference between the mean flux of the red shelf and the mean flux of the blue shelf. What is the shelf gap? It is 0.02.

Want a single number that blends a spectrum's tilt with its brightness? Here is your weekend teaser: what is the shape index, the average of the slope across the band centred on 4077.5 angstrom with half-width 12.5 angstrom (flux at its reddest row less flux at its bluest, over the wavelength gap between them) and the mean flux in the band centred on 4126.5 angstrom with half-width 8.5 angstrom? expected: 0.596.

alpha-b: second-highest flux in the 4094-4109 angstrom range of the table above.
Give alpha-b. 1.17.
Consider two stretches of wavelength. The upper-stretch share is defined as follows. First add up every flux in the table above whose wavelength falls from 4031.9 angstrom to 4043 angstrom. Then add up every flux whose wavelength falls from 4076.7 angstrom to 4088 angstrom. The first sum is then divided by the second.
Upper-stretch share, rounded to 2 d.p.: 1.05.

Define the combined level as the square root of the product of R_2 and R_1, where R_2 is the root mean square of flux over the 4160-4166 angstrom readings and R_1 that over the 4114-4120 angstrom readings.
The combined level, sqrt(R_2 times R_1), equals 1.171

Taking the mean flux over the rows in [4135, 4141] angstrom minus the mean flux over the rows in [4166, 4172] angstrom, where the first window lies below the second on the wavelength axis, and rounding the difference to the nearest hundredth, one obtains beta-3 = -0.02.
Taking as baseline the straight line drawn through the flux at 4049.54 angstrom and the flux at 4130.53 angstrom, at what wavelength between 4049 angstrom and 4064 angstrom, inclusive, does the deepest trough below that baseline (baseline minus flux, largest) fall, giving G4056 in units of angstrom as 4057.00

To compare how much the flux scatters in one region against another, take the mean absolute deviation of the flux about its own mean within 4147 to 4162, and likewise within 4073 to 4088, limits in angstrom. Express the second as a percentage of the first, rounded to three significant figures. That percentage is 113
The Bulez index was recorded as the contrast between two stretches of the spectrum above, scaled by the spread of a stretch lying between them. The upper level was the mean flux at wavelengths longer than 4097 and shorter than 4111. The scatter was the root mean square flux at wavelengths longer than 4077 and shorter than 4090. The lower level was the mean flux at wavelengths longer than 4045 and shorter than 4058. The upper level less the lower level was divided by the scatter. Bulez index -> -0.02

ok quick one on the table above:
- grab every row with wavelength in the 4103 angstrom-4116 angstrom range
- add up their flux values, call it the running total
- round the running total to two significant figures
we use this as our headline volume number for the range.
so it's 7.7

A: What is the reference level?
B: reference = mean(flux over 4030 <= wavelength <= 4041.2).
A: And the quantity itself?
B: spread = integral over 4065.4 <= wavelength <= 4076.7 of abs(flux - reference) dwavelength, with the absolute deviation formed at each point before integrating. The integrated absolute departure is 0.76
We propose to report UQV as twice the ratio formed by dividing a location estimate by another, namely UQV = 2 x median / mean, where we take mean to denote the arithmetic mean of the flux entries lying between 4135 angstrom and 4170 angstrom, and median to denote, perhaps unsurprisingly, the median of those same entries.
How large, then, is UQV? 2.02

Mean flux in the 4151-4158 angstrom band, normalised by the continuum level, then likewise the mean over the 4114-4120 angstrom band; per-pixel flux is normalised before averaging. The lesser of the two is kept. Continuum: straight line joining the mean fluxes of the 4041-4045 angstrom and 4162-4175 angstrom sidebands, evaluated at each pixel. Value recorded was 0.932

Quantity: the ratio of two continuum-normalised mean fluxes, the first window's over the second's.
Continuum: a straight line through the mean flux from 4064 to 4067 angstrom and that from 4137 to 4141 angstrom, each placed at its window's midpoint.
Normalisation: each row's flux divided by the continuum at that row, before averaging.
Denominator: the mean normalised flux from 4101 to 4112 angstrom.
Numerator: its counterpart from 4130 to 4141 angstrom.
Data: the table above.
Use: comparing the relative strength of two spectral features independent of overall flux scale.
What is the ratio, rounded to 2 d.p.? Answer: 1.07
